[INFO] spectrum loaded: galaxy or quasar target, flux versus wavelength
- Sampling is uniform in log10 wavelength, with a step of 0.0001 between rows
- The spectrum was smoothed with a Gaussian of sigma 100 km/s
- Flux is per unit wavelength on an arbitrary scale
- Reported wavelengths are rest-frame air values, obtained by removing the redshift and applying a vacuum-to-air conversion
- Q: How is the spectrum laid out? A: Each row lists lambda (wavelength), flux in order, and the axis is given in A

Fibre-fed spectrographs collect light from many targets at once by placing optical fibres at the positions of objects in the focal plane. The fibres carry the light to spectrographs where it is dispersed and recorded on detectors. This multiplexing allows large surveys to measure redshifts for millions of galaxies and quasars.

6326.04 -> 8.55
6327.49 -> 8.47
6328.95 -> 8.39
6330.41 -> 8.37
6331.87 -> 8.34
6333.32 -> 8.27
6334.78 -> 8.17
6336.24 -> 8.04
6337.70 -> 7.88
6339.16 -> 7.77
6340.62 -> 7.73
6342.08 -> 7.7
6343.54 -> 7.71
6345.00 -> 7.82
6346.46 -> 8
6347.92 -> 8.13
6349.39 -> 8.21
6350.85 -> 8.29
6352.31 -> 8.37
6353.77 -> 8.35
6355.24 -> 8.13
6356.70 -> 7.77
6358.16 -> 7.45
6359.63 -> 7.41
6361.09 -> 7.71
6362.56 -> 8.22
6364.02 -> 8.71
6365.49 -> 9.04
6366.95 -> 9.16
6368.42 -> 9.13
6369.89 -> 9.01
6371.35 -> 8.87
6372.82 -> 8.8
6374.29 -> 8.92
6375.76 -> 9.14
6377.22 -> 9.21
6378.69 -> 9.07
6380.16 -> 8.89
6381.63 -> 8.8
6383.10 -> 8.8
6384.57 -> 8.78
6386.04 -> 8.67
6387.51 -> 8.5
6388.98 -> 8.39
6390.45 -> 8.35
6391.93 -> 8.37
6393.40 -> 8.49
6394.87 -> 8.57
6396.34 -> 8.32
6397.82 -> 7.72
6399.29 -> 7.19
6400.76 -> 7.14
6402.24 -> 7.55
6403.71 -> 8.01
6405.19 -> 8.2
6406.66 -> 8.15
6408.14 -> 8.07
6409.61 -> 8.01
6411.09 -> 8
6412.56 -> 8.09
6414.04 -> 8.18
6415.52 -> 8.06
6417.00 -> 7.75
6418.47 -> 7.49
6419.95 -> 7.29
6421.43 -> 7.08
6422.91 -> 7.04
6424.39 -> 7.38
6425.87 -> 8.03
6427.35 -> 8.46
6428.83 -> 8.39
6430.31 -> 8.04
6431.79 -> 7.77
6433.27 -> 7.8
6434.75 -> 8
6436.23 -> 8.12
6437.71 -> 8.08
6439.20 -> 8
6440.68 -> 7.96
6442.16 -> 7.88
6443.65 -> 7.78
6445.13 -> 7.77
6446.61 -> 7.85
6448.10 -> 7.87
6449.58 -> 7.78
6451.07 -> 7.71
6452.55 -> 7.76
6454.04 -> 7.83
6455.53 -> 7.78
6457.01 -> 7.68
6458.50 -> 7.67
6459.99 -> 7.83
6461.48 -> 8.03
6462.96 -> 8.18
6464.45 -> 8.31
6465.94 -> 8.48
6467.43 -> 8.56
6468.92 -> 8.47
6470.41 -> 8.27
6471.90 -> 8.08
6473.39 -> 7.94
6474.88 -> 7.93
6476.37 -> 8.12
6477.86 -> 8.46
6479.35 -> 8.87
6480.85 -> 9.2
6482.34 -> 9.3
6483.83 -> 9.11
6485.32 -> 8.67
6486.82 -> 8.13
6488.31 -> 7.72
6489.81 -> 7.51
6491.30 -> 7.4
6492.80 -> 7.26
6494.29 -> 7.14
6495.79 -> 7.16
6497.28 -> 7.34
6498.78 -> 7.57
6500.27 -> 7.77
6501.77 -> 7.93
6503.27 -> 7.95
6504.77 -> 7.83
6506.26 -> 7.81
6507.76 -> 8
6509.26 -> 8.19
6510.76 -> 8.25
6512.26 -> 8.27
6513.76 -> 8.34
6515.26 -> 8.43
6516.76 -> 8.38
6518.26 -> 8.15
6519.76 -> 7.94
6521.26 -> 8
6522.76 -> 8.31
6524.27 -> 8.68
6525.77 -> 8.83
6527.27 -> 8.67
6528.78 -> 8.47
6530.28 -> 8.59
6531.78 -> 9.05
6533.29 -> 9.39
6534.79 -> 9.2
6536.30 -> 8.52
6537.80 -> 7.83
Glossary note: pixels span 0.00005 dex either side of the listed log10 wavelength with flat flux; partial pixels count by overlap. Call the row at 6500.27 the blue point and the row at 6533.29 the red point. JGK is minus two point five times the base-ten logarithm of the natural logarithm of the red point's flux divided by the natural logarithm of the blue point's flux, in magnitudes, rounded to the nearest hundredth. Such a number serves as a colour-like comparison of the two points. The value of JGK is -0.10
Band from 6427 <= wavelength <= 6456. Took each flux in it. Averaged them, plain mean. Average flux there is 7.93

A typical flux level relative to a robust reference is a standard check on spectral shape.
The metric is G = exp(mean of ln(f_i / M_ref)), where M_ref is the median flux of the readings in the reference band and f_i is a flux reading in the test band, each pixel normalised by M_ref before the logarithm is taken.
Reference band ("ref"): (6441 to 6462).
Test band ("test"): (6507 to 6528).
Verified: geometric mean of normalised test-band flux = 1.07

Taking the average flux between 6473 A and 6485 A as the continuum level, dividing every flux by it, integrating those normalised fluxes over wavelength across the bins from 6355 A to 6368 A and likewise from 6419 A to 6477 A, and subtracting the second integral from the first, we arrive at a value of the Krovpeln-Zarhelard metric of -41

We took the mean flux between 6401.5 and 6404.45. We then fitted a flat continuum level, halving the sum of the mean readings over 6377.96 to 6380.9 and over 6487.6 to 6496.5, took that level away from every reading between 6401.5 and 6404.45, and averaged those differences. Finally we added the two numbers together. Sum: 7.4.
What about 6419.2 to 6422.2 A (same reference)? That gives 6.2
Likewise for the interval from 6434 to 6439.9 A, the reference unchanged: 7.9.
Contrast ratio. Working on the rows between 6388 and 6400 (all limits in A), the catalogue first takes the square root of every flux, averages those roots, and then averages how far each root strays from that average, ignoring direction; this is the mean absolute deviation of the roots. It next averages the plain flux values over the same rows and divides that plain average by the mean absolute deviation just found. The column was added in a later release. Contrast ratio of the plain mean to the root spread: 128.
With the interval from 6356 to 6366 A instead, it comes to 87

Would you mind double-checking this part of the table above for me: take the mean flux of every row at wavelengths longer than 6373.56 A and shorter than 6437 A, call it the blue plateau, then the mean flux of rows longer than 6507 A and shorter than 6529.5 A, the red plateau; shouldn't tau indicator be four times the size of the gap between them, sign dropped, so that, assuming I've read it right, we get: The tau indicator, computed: 0.7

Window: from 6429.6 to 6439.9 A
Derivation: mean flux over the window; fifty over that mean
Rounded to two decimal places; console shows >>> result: 6.27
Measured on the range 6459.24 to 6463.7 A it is 6.24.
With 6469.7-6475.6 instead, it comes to 6.21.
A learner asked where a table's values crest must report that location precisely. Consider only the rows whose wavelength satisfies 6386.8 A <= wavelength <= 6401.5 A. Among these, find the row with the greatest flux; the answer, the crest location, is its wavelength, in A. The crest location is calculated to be 6394.87 A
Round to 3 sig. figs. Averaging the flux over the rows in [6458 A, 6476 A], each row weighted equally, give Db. 8.15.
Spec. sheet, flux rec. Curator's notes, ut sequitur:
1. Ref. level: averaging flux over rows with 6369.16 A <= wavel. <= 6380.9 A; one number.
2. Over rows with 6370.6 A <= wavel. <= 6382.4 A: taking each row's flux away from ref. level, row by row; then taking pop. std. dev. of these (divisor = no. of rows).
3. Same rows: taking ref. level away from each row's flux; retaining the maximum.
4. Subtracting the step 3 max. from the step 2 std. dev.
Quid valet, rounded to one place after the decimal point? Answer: -0.1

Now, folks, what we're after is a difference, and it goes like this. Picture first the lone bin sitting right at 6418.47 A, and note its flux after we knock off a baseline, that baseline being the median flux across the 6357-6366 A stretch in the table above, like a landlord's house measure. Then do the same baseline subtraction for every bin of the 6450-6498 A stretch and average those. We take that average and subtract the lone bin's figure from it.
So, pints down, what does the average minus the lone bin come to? 0.57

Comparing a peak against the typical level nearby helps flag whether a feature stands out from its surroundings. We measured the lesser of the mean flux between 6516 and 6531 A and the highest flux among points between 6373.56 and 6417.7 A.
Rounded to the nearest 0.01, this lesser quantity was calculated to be 8.40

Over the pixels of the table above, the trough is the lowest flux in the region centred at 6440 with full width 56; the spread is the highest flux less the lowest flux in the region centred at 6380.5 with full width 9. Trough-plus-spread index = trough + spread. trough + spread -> 7.5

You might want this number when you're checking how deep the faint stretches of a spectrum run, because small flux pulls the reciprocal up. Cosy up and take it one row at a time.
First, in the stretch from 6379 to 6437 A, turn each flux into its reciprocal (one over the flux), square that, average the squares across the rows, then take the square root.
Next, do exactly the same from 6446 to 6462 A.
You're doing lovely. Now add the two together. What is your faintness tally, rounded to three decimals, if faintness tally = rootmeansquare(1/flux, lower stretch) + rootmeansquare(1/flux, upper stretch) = 0.253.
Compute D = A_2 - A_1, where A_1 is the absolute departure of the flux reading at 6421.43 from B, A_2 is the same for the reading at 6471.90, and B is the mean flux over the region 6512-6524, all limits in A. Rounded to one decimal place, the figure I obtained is -1.0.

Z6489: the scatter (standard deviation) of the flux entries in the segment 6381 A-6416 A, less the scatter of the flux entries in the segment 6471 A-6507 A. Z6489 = -0.18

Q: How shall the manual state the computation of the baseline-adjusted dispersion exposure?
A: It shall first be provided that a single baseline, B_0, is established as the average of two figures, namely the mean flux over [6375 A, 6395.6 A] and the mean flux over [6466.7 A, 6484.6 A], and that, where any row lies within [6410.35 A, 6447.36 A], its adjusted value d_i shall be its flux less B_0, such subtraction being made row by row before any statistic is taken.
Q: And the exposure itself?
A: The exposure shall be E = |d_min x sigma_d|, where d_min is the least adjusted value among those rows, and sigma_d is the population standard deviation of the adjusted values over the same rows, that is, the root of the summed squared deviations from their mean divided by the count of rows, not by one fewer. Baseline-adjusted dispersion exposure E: 0.56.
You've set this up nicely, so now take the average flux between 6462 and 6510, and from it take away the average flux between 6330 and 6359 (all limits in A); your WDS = 0.06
